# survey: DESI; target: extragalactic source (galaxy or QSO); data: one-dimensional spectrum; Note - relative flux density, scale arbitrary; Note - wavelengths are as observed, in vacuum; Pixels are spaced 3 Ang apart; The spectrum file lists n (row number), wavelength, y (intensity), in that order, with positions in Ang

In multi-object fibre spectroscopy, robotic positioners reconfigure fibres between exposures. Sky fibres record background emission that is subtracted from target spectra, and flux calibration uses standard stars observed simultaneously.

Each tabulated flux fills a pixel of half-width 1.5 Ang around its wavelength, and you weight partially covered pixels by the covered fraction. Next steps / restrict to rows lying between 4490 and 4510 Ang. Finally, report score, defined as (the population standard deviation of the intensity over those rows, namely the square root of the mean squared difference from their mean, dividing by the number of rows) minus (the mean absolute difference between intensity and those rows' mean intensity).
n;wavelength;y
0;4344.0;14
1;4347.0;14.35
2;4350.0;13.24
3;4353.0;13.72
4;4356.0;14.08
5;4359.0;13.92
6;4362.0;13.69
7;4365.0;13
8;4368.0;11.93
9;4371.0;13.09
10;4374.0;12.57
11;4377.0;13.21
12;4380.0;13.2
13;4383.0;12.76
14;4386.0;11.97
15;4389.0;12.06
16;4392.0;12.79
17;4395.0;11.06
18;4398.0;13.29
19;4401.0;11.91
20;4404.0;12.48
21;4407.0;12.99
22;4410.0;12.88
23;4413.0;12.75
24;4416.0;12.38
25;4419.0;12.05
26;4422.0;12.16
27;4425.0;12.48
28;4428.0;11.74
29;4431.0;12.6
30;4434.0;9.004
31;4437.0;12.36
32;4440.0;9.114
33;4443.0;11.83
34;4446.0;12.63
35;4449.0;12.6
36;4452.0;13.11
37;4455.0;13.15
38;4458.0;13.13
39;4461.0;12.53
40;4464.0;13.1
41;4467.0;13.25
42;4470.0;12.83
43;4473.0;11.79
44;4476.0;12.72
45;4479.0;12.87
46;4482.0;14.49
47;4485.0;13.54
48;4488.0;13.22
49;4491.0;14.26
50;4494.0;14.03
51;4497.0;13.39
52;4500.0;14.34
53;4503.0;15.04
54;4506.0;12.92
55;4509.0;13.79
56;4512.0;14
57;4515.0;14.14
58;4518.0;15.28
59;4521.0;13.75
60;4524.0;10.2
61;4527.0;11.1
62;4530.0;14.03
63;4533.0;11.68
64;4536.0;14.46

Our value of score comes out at 0.12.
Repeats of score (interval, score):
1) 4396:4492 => 0.39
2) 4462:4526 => 0.28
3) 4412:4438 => 0.38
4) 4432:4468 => 0.35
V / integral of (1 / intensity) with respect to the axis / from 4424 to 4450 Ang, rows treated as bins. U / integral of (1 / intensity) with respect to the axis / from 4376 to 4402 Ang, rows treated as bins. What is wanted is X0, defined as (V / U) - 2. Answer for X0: -0.91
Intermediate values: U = 2.09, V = 2.29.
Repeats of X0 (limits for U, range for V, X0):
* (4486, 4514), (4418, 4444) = -0.86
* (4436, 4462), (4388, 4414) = -1.03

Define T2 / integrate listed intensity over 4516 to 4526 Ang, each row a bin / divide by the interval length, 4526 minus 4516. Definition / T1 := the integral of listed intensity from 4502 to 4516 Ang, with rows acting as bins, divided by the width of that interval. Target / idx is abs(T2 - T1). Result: 0.9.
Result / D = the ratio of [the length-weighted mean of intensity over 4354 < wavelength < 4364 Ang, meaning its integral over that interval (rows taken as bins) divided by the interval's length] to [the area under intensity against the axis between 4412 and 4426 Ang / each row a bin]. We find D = 0.080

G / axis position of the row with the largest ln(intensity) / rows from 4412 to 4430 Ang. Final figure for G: 4413.0 Ang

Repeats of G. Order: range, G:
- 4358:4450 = 4359.0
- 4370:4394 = 4377.0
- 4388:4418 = 4398.0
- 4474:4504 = 4503.0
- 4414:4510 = 4503.0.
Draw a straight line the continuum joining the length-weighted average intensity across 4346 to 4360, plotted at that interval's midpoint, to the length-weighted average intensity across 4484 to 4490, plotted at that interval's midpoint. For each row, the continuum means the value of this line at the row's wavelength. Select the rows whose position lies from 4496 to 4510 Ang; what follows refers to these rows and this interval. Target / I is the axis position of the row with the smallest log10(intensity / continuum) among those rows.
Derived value 4506.0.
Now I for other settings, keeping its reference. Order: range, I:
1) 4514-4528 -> 4524.0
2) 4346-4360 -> 4350.0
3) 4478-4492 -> 4479.0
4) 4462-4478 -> 4473.0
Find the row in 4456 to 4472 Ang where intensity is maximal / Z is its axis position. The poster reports 4467.0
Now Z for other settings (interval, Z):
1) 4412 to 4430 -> 4413.0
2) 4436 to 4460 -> 4455.0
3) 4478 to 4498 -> 4482.0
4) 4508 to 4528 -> 4518.0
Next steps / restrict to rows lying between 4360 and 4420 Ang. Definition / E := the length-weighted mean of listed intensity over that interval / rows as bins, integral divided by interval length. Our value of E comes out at 12.6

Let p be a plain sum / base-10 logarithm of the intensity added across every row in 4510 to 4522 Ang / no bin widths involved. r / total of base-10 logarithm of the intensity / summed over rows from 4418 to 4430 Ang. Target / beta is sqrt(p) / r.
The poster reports 0.496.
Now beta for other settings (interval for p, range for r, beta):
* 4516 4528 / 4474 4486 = 0.464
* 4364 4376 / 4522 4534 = 0.492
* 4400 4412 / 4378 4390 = 0.478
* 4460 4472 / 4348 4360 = 0.463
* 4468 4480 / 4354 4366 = 0.461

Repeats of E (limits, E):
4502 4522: 14.1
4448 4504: 13.3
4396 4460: 12.2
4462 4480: 12.8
